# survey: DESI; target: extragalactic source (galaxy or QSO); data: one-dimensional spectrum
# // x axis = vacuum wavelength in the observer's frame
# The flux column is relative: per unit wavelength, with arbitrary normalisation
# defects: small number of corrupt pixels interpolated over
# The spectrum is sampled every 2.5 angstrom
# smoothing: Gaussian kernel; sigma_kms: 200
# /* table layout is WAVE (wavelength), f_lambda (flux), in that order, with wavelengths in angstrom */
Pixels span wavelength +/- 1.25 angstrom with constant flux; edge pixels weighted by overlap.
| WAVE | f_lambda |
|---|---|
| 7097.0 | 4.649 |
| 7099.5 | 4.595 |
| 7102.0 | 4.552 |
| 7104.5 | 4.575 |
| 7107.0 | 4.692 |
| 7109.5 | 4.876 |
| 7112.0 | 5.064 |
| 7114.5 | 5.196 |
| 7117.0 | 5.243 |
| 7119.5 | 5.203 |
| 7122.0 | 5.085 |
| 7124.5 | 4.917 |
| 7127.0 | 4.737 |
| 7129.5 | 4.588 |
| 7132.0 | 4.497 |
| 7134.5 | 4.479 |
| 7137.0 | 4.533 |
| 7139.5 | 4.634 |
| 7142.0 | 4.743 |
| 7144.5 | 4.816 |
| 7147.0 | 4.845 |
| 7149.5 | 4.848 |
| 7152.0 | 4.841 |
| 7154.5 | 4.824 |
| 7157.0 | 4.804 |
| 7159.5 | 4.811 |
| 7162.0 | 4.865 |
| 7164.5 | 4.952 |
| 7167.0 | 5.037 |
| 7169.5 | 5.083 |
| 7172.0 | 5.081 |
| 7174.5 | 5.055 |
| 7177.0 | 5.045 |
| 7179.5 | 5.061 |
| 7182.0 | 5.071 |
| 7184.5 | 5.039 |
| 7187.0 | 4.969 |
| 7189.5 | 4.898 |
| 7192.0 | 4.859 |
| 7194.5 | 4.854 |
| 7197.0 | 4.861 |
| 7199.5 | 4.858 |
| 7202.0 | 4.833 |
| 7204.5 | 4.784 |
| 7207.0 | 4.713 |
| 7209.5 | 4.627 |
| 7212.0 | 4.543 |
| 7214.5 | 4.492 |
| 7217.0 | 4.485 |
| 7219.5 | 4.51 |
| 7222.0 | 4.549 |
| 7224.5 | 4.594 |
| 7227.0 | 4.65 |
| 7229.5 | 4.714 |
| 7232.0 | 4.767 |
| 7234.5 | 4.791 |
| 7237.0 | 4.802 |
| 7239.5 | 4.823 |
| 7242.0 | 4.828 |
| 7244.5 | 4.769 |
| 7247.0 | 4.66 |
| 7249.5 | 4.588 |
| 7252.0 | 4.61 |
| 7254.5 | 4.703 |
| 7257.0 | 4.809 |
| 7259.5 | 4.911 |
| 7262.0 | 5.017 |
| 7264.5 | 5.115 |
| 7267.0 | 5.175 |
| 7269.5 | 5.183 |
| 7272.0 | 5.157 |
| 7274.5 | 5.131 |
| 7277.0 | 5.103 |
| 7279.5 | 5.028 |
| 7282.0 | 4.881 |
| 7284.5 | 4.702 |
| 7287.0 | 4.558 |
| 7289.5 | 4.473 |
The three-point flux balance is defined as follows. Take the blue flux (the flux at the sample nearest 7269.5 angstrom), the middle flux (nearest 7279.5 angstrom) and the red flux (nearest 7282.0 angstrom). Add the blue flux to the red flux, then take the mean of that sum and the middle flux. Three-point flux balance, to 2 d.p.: 7.55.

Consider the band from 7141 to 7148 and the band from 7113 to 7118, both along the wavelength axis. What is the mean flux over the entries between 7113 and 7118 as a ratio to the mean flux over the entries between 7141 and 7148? 1.09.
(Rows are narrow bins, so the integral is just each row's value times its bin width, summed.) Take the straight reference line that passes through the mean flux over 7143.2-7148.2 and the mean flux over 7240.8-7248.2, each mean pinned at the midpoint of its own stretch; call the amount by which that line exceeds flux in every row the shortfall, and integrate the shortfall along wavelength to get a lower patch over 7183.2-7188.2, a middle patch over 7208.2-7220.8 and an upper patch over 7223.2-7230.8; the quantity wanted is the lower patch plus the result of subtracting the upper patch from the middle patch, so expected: 1.2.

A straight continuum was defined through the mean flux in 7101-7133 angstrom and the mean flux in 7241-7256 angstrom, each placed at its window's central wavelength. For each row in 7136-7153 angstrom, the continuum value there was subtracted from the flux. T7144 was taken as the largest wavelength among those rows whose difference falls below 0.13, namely 7152.0 angstrom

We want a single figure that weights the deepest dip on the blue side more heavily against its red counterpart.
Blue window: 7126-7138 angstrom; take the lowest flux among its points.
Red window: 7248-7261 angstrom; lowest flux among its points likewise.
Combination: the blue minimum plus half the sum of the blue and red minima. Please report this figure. 9.01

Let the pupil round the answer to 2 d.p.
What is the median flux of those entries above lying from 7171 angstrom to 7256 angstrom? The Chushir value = 4.79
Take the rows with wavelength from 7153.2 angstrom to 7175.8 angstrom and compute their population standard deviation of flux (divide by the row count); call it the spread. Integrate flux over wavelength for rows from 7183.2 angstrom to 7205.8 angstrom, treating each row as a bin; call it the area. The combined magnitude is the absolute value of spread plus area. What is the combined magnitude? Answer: 110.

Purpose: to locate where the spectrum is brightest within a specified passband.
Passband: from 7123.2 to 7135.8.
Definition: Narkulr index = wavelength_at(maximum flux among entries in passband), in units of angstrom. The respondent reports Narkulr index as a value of 7124.5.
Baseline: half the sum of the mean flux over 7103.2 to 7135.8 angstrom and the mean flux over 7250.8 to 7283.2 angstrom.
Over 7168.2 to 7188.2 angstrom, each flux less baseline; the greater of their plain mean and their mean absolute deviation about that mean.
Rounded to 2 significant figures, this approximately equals 0.13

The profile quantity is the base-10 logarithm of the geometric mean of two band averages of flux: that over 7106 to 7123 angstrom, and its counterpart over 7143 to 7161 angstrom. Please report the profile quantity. 0.694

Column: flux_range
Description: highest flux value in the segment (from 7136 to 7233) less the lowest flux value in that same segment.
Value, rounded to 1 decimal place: 0.6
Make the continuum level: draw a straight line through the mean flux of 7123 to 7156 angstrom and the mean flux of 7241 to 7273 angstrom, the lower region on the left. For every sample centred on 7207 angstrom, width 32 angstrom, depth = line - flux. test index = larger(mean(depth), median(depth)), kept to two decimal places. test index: 0.12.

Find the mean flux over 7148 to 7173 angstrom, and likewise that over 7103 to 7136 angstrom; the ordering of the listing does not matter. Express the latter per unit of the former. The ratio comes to 0.99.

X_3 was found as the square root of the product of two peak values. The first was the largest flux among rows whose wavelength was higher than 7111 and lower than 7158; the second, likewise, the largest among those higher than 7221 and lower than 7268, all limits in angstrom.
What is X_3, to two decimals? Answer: 5.21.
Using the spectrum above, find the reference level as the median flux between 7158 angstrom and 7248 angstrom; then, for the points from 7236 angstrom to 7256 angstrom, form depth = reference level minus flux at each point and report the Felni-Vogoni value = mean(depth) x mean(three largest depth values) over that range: 0.021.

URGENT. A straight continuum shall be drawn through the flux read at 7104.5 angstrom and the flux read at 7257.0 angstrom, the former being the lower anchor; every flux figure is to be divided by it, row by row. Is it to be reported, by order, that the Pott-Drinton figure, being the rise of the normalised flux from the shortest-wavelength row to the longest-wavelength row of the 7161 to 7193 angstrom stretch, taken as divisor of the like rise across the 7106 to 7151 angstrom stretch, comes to -1.7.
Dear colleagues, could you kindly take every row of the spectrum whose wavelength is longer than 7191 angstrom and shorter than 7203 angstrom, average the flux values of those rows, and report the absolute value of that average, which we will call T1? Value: 4.85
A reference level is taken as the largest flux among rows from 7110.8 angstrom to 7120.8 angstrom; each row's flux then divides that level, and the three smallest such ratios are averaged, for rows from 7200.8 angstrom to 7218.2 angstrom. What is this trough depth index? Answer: 1.098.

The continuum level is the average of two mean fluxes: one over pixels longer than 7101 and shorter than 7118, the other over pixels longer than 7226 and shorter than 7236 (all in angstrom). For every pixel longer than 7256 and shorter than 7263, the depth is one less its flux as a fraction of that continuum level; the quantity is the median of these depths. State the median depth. -0.02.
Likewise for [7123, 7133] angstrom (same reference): 0.03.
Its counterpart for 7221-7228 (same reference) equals 0.04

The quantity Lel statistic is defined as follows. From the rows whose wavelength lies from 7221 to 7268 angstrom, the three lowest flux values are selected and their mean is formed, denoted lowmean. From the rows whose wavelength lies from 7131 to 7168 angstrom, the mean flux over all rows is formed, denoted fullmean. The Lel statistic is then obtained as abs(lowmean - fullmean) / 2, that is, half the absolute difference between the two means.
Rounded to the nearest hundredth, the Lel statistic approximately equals 0.10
